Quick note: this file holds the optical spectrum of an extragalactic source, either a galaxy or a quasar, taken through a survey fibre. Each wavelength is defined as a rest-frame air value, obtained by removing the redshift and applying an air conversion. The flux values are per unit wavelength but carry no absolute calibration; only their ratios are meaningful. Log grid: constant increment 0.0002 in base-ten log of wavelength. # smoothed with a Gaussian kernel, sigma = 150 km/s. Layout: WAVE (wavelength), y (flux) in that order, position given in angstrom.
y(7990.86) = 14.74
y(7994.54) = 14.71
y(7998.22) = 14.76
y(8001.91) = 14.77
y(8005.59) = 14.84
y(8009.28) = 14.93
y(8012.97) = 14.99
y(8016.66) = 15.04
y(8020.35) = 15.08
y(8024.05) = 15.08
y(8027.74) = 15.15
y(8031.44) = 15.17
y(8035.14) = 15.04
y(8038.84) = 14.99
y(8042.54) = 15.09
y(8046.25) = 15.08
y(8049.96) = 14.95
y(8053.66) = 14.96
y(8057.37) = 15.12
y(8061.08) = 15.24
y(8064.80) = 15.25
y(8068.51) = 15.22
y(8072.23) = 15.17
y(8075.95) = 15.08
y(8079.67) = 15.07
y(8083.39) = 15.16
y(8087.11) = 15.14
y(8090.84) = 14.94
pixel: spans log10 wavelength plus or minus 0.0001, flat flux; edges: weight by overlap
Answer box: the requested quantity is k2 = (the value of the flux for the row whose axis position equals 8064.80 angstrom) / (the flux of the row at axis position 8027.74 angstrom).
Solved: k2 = 1.01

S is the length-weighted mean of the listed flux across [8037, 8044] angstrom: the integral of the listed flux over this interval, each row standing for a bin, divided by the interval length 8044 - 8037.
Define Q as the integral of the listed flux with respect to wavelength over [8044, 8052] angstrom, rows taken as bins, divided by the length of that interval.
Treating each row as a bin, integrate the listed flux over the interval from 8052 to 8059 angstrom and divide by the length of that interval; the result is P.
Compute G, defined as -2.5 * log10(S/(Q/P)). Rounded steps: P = 15.0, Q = 15.0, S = 15.0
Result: -2.945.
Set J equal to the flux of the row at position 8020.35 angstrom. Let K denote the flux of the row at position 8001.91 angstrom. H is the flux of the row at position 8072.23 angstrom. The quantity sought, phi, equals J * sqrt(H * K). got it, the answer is 226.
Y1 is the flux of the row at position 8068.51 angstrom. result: 15.22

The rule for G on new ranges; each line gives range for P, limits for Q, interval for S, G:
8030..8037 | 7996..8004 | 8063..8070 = -2.982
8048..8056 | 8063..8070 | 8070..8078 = -2.929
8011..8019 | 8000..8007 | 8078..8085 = -2.965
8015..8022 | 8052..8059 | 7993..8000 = -2.923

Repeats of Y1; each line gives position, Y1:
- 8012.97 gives 14.99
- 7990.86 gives 14.74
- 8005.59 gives 14.84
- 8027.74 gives 15.15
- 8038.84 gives 14.99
